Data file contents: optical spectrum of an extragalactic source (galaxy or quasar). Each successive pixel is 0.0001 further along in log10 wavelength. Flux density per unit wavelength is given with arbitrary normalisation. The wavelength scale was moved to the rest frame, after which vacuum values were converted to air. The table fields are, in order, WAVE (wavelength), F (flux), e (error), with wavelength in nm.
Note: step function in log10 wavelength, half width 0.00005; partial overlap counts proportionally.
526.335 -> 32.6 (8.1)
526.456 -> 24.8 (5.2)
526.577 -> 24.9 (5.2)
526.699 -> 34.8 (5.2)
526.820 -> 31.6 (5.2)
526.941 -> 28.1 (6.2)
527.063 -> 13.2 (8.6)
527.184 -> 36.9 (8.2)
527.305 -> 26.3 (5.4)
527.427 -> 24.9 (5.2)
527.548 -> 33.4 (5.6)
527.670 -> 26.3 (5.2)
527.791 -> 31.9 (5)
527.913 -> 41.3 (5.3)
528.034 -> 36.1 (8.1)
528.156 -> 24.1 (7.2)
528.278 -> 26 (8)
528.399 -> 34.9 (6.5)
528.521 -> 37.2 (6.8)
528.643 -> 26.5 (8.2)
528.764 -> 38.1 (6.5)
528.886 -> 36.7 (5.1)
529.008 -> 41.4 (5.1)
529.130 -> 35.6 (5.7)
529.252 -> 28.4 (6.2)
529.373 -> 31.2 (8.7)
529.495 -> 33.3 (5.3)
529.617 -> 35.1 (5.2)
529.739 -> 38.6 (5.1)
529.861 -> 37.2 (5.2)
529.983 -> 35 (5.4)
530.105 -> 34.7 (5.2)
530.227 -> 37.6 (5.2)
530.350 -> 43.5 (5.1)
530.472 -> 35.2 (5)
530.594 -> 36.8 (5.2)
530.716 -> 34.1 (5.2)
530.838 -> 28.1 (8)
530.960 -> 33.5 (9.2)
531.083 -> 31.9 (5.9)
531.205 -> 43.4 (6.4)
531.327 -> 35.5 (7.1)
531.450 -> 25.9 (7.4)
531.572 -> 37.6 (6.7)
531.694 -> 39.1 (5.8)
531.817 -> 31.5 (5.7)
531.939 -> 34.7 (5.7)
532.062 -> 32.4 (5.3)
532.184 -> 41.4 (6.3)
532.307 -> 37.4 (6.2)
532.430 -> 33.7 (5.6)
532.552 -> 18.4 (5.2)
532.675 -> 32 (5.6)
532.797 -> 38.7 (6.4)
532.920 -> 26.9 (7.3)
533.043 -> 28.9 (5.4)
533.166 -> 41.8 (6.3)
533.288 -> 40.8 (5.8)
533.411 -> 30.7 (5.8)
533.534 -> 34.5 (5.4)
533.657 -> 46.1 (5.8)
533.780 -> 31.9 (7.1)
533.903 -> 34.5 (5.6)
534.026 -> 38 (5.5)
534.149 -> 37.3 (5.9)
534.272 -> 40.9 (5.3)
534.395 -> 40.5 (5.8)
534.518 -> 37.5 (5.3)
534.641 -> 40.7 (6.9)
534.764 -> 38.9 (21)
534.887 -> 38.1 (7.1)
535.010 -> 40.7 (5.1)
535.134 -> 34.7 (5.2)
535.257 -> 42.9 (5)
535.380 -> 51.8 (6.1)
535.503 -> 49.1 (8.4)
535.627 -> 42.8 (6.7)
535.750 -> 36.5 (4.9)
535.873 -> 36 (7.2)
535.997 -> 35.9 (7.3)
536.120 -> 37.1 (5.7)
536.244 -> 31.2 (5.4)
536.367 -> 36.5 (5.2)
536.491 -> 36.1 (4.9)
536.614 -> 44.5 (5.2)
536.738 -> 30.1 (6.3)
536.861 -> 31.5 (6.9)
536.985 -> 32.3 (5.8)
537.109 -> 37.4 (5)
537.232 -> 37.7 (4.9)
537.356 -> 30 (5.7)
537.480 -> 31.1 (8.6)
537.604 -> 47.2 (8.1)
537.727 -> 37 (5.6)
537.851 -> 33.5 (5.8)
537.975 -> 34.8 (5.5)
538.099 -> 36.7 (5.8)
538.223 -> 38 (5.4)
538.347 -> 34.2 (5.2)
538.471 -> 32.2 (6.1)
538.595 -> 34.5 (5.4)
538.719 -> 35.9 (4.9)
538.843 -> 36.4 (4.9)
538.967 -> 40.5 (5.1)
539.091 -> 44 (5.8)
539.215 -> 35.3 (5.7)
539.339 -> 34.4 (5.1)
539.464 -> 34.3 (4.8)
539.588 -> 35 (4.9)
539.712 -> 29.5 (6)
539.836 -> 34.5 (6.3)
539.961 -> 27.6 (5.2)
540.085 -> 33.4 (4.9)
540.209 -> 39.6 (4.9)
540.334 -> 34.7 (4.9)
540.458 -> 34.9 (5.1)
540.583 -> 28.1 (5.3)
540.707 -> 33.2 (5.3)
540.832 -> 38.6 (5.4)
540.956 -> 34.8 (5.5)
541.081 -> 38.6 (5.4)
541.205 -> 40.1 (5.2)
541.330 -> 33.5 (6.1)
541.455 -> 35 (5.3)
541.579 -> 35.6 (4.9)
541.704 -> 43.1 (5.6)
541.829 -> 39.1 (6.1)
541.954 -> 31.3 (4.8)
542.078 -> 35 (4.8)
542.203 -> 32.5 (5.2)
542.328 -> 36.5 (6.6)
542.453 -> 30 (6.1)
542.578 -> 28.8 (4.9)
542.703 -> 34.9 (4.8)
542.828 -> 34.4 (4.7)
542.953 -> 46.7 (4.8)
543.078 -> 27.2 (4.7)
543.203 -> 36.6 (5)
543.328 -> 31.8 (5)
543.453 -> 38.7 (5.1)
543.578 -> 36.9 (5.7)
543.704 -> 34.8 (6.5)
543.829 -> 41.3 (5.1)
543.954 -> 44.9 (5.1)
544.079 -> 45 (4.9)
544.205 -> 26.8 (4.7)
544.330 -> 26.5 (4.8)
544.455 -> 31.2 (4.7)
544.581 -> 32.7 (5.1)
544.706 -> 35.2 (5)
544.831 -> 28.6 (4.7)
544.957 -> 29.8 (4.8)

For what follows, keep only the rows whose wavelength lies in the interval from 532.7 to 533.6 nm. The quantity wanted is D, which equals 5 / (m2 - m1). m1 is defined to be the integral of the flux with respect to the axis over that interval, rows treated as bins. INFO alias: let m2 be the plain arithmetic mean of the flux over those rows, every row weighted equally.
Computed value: 1.4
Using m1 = 31.1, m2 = 34.6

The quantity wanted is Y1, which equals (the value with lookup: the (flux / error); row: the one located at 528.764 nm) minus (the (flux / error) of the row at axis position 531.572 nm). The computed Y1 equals 0.2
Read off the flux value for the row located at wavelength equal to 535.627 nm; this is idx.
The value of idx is 42.8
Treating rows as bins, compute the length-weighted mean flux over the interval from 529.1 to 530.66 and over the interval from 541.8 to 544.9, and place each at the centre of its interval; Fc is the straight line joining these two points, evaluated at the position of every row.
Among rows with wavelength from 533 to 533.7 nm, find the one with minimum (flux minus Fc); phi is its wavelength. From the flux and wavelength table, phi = 533.043 nm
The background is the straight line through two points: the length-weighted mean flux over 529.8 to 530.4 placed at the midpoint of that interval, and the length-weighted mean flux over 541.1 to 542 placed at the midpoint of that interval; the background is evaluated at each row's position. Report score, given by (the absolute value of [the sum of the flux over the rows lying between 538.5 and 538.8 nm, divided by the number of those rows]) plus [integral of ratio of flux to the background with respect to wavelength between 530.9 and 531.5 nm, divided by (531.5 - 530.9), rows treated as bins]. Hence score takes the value 36.1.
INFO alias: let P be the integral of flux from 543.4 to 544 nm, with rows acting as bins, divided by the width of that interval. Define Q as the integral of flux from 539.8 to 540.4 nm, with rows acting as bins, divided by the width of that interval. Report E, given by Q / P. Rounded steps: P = 39.2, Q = 34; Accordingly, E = 0.87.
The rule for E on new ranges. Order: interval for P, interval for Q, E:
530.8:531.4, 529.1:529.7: 0.95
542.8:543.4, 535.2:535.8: 1.26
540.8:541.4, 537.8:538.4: 0.96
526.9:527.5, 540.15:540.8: 1.32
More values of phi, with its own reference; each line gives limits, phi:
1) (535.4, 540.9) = 539.961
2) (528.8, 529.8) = 529.252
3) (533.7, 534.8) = 533.780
